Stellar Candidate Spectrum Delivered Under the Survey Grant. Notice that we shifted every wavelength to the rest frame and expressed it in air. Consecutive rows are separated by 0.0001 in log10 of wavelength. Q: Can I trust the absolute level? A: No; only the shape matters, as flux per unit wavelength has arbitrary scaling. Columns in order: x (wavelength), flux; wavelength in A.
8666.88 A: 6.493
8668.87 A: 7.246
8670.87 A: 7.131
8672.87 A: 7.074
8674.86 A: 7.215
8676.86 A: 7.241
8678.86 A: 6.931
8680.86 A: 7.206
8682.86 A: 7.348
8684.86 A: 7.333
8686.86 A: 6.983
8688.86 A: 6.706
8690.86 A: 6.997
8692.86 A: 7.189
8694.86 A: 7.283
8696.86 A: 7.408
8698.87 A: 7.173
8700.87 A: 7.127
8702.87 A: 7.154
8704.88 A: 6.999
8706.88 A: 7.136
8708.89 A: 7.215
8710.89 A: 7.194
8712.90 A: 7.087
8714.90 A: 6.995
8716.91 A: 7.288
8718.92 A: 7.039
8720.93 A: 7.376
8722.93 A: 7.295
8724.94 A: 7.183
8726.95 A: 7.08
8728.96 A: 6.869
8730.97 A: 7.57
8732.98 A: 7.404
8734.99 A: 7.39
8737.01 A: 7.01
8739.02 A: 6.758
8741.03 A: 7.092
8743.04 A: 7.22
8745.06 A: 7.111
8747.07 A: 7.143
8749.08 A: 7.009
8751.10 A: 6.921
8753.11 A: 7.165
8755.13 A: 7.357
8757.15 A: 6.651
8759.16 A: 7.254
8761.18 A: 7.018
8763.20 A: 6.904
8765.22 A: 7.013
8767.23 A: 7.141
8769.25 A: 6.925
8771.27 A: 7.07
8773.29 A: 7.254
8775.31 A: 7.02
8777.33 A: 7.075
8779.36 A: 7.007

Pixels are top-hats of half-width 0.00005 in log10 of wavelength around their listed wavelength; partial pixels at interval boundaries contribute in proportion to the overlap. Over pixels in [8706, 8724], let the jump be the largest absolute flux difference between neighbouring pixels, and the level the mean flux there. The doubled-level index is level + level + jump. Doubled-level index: 14.70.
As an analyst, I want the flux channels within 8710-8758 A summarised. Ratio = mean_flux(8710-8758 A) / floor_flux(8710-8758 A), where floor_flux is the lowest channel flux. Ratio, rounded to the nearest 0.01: 1.07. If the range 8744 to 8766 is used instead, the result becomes 1.06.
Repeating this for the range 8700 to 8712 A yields 1.02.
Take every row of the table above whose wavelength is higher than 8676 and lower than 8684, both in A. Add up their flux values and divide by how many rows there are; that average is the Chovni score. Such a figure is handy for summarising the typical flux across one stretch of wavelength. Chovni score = 7.18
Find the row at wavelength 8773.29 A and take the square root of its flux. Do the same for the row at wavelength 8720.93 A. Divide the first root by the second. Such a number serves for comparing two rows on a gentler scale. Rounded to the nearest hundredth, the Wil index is 0.99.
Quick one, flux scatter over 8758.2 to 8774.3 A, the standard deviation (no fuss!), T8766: 0.13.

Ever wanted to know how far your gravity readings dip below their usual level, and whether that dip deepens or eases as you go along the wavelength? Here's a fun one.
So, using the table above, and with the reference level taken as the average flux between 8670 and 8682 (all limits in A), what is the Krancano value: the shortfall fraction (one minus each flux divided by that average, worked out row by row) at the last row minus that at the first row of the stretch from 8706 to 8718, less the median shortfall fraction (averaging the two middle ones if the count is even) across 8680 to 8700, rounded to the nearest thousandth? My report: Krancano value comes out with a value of -0.012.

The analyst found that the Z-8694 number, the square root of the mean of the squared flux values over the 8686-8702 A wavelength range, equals 7.11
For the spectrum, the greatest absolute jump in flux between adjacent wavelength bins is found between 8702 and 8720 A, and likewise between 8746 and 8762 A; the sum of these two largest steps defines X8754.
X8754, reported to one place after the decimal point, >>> 1.0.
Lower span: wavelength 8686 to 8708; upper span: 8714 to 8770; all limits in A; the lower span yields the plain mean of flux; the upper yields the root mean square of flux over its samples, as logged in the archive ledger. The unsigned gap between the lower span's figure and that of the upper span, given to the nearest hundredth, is 0.01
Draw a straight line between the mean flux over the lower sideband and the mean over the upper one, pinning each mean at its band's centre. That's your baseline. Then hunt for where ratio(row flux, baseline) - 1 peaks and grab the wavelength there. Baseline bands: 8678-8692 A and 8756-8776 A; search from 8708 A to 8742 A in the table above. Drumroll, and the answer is 8730.97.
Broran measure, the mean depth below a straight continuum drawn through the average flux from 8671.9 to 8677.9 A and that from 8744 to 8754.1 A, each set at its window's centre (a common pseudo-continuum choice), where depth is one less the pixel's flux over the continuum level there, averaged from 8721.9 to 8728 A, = -0.011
